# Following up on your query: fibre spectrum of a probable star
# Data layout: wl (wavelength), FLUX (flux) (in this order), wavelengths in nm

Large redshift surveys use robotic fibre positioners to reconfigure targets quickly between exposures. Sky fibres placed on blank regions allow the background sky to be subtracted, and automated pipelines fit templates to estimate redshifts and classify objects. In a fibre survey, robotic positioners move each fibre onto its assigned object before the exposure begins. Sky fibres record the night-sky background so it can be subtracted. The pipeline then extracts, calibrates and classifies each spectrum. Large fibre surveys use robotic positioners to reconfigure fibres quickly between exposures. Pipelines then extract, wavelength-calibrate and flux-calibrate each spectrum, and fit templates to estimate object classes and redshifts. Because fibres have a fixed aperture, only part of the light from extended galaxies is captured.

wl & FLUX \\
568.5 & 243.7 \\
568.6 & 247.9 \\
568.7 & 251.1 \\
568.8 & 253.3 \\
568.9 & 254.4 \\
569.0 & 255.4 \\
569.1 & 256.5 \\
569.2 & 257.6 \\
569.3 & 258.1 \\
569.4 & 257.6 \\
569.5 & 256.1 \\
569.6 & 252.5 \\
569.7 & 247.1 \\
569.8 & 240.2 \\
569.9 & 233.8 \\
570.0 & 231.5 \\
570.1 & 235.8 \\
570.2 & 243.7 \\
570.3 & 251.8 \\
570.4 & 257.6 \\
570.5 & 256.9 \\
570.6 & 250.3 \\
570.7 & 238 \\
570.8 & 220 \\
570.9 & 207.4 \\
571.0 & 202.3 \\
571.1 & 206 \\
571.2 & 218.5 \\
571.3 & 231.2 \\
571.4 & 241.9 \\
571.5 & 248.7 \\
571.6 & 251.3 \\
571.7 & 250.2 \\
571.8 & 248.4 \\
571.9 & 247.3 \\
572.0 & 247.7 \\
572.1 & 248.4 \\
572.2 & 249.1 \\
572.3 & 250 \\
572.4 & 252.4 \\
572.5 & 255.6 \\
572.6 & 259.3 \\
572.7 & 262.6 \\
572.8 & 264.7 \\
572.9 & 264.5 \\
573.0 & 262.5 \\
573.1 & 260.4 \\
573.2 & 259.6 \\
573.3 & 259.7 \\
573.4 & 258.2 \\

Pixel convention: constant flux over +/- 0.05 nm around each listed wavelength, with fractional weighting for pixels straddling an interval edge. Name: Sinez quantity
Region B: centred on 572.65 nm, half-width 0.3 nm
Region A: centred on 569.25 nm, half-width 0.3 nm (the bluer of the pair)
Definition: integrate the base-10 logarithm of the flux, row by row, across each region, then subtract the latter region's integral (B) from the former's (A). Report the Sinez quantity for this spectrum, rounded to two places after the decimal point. 0.00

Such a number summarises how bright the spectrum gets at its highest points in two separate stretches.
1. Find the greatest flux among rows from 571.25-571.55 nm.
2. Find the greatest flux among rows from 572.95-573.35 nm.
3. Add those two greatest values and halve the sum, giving 256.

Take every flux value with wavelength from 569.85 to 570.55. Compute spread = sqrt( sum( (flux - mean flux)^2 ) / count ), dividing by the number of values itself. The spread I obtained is 10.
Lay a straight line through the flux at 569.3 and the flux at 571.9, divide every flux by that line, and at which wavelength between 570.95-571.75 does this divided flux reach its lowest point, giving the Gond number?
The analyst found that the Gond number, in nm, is 571.0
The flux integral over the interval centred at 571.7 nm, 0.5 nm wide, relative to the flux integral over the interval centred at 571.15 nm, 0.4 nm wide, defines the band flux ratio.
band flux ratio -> 1.5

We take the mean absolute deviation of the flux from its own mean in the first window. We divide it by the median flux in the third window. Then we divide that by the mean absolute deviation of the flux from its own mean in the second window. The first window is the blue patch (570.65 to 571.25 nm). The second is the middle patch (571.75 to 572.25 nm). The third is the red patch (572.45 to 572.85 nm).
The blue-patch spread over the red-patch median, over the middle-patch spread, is 0.0714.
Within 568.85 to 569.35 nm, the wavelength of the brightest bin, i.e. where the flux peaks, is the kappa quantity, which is 569.3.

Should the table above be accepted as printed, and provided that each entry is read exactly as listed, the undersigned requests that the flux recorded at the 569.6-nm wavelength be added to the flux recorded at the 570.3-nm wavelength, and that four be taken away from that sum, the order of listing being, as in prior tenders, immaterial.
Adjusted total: 500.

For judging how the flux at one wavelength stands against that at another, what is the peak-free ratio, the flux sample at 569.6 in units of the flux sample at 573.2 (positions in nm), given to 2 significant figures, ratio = 0.97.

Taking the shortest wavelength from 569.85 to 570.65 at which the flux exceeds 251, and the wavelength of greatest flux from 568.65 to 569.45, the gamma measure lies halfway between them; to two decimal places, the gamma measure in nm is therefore 569.80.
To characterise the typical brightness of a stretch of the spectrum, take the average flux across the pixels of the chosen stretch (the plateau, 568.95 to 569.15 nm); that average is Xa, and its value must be 256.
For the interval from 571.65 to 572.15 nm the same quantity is 248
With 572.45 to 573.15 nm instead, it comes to 261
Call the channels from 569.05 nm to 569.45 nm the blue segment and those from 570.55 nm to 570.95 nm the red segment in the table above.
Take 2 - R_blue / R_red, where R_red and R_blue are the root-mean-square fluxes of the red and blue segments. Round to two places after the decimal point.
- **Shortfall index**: 0.88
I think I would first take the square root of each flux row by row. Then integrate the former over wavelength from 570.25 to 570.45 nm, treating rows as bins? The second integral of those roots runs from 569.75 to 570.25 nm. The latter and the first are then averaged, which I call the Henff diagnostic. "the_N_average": 5.4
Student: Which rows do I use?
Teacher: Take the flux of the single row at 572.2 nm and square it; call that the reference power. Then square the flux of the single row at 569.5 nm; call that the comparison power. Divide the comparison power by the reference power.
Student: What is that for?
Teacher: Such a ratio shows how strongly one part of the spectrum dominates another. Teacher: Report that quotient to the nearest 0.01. 1.06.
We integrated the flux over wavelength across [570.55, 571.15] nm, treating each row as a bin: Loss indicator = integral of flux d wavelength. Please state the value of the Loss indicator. 132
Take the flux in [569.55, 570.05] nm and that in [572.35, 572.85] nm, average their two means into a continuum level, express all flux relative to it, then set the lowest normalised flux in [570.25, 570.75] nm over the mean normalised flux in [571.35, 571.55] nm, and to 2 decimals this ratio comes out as 0.97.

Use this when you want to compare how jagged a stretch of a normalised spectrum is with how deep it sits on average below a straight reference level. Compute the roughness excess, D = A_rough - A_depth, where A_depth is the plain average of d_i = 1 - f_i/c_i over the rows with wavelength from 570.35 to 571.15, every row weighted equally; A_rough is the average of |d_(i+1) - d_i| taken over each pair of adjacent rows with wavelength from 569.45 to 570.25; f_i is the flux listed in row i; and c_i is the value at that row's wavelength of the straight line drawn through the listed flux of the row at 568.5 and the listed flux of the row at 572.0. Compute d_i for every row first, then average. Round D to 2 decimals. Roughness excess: -0.05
